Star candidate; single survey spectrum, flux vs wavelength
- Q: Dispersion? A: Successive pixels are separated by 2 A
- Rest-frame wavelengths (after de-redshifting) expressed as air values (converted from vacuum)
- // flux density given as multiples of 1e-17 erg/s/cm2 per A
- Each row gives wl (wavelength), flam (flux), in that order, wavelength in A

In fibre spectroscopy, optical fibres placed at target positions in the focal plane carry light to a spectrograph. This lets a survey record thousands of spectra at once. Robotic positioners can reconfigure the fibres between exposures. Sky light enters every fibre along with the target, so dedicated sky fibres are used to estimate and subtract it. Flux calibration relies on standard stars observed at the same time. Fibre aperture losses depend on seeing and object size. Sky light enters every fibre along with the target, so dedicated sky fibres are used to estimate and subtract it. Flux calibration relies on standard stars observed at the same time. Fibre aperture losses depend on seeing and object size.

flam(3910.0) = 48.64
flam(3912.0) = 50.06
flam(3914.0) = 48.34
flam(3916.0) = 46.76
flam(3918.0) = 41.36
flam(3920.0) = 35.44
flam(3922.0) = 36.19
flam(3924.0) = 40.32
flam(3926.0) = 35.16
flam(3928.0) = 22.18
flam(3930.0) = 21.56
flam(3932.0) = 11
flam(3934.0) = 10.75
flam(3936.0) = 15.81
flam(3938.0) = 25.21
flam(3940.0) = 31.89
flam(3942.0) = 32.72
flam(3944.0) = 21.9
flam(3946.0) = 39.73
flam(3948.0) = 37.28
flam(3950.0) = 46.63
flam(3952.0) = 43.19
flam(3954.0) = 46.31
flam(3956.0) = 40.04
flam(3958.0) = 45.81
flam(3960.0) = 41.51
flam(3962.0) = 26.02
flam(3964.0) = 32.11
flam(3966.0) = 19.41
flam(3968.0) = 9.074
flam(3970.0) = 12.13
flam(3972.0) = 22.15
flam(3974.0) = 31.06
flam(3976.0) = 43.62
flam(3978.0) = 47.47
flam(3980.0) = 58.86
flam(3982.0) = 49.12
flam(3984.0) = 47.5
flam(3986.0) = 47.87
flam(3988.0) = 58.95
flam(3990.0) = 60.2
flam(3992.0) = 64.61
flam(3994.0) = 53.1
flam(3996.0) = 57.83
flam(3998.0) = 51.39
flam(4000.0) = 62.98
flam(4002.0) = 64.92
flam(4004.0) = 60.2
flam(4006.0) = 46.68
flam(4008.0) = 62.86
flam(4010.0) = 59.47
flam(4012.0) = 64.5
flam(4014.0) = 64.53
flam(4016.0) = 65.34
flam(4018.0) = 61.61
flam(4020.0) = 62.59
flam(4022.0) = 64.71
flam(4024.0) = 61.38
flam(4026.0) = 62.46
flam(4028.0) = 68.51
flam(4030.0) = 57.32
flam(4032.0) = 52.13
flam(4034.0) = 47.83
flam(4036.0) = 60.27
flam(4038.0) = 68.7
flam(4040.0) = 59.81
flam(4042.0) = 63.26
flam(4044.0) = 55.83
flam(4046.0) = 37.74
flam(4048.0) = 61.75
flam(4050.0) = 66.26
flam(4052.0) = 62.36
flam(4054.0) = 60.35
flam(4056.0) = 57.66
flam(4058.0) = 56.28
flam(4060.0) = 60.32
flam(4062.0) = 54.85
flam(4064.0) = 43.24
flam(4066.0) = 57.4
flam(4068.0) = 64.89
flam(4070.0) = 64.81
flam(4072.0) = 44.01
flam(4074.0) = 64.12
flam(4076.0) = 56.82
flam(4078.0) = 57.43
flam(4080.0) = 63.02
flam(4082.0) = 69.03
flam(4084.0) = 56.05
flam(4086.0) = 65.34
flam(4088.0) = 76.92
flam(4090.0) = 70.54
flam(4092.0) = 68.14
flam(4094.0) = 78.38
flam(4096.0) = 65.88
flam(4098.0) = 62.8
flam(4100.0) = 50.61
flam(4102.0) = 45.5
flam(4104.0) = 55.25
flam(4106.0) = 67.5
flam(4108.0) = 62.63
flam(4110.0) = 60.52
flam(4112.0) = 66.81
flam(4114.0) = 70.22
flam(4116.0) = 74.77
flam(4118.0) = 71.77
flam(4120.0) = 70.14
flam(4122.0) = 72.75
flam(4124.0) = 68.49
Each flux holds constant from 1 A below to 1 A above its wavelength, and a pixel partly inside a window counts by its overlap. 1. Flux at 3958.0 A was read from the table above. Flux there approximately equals 45.81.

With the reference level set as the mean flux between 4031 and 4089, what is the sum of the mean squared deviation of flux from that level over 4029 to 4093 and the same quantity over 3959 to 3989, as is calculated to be 812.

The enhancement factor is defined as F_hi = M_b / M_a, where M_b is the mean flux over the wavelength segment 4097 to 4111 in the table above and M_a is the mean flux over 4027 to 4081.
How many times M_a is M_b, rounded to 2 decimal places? 1.00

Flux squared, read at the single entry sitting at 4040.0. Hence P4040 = 3577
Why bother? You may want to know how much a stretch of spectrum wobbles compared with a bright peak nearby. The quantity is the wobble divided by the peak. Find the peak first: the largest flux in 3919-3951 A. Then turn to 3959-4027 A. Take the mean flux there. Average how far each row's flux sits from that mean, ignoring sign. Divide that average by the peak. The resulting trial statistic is 0.282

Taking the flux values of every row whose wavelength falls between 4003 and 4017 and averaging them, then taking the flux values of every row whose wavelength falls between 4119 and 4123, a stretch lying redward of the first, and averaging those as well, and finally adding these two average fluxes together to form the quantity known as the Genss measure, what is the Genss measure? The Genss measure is 132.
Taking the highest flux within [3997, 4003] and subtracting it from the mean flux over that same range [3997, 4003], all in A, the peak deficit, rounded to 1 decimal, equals -5.2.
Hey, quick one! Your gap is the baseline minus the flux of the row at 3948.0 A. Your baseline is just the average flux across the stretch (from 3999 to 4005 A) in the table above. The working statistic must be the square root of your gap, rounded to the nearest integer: 5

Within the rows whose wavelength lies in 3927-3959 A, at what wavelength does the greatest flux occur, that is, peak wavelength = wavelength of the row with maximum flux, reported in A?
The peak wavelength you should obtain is 3950.0 A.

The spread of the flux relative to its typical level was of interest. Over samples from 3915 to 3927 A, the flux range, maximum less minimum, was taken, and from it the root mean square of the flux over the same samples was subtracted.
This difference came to -28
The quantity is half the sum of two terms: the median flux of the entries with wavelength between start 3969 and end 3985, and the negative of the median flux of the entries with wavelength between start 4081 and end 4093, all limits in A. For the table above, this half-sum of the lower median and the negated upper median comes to -12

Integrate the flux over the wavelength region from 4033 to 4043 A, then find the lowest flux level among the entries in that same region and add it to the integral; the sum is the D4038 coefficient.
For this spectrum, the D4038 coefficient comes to 648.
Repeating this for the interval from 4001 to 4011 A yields 635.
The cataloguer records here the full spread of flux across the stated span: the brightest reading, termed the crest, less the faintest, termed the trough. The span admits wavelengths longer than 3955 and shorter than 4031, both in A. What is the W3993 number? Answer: 59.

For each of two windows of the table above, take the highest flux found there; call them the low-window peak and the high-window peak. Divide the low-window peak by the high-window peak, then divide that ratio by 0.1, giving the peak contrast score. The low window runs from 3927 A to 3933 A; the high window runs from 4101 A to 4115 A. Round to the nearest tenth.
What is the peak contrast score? 3.2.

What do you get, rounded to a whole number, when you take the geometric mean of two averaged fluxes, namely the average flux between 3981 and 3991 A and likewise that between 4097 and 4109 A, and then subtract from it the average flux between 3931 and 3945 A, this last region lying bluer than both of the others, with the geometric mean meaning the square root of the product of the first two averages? 34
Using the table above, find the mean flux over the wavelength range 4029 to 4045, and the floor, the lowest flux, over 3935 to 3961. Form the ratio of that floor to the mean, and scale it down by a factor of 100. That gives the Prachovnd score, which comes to 0.0027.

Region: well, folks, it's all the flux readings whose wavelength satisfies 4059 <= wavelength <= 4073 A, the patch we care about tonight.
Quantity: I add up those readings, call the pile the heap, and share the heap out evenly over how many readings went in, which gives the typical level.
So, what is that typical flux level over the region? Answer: 56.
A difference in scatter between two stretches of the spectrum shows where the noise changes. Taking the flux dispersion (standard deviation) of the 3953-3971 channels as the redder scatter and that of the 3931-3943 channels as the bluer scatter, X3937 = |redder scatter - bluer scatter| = 4.3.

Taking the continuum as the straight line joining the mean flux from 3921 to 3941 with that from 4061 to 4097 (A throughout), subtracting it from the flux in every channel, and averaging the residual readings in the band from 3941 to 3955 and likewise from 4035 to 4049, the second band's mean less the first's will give -4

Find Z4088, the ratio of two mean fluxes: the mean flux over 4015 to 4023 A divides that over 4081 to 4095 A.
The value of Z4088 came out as 1.1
